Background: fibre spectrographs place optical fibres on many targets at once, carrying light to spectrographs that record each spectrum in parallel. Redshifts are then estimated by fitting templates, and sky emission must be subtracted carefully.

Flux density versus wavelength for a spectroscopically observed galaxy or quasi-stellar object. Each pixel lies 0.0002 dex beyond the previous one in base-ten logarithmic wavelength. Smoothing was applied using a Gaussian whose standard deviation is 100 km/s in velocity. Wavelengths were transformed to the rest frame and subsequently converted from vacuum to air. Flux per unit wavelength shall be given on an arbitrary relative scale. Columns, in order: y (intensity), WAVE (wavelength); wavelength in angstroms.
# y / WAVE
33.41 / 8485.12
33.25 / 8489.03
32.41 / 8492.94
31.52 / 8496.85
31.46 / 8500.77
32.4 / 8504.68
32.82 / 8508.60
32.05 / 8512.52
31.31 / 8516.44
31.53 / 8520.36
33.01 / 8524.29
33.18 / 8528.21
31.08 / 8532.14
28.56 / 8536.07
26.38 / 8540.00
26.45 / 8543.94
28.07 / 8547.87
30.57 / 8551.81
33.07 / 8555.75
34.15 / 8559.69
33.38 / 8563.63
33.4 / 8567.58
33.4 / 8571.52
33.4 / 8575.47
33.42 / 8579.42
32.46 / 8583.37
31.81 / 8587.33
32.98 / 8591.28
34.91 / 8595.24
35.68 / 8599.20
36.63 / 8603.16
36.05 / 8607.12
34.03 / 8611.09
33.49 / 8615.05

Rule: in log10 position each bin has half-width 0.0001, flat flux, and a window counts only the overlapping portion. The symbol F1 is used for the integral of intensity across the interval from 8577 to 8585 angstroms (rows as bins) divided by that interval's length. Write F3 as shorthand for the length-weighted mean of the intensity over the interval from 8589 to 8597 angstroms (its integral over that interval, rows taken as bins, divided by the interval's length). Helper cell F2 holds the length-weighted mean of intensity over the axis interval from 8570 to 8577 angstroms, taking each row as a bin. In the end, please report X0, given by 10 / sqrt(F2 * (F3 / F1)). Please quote 1.71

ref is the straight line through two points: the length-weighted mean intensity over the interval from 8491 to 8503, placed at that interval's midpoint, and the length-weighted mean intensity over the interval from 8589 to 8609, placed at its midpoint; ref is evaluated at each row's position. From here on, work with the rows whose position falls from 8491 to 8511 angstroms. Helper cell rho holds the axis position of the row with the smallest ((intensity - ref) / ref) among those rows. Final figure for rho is 8500.77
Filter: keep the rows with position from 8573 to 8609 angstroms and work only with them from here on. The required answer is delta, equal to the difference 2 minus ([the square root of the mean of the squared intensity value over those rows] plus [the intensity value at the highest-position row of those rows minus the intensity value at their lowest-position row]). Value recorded -35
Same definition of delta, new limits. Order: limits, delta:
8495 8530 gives -32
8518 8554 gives -27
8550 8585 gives -33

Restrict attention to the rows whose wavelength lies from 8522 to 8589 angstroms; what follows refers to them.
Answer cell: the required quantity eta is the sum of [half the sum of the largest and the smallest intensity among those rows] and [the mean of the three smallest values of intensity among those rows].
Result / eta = 57.2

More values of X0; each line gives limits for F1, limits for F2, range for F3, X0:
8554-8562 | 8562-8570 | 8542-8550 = 1.92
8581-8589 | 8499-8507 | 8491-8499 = 1.78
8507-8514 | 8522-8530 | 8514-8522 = 1.77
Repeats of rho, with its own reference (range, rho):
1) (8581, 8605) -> 8587.33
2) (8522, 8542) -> 8540.00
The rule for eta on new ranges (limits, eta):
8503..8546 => 56.9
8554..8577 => 66.9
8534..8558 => 56.7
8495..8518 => 63.5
